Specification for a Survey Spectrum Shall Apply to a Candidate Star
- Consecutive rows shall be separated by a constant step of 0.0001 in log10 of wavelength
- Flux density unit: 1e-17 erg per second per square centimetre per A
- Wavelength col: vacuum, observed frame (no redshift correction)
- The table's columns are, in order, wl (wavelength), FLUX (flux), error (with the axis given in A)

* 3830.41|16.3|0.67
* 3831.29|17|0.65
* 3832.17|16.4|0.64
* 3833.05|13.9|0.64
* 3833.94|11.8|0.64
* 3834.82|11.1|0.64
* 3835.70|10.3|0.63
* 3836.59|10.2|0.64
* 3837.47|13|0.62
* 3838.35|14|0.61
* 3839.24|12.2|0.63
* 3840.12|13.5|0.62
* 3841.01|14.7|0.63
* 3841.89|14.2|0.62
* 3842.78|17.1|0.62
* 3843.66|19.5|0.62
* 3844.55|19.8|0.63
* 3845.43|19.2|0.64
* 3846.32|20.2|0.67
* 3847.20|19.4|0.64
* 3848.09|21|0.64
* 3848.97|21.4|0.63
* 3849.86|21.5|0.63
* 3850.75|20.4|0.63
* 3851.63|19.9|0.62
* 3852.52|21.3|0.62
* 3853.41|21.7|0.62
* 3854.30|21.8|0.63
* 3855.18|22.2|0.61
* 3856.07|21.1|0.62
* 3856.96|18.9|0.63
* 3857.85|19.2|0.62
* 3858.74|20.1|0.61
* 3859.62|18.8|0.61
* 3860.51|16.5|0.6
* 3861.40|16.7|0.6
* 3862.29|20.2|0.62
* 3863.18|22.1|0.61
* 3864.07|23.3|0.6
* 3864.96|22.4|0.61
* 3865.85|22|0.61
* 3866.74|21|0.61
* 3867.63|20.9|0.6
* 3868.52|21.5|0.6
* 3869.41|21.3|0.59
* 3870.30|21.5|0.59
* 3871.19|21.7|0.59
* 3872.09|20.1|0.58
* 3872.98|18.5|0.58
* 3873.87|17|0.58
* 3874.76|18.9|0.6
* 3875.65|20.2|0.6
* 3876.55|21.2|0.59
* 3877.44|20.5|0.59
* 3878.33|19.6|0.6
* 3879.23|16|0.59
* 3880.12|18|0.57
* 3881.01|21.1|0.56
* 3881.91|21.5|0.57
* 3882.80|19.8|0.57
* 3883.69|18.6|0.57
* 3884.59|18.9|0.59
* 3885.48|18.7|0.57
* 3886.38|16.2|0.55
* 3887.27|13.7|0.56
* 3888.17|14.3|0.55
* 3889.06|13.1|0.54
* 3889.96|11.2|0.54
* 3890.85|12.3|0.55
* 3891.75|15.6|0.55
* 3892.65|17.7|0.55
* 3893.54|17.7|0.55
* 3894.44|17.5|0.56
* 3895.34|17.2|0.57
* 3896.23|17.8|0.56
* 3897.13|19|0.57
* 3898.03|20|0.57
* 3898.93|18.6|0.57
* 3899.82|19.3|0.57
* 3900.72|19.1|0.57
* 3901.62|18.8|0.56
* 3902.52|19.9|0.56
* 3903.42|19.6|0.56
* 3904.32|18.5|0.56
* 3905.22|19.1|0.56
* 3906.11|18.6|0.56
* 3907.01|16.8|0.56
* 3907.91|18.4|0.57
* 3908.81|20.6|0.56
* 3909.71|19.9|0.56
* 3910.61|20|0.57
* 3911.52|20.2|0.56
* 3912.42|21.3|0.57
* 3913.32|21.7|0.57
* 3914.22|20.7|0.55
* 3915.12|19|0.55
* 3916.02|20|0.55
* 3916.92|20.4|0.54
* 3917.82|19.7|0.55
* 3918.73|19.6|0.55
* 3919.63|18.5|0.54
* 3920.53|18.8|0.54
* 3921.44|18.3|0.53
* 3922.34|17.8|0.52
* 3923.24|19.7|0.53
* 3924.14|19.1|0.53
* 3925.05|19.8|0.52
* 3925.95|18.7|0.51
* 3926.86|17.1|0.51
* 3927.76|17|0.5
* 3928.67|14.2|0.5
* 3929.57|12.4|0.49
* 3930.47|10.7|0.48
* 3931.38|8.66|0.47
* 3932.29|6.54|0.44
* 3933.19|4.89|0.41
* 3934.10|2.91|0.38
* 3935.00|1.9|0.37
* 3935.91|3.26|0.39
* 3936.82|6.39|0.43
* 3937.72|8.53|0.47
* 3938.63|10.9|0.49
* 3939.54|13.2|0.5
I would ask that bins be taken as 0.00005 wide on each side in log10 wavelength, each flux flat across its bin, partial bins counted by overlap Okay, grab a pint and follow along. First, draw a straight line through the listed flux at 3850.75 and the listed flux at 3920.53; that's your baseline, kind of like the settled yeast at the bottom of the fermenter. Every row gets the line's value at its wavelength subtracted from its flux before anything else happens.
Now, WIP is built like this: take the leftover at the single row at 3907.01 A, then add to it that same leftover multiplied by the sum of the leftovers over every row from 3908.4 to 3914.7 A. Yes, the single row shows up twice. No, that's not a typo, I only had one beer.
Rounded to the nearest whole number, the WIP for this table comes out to -29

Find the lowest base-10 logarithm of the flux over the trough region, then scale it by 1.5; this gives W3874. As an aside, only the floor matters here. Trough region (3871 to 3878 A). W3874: 1.85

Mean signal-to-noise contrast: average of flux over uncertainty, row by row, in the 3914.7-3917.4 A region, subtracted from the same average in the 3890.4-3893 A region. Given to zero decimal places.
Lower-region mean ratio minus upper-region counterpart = -9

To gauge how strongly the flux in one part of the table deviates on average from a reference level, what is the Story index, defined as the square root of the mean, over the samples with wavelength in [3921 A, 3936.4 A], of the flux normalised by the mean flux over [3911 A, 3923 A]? 0.80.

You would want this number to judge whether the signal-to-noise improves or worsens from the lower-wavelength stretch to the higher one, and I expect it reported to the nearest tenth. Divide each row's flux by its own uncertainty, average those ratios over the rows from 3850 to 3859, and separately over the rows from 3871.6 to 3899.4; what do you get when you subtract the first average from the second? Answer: -2.2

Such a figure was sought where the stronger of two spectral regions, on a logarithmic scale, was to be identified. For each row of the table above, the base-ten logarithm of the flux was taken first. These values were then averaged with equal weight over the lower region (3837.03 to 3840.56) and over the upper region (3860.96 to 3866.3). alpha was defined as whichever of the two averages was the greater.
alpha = 1.32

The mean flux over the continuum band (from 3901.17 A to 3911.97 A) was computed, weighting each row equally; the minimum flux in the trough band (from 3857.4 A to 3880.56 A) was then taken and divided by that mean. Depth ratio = 0.83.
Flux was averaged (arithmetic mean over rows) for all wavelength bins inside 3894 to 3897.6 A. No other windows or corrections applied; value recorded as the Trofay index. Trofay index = 17.9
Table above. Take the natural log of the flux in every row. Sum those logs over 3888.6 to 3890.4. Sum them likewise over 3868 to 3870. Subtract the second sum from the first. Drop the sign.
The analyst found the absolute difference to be 1.1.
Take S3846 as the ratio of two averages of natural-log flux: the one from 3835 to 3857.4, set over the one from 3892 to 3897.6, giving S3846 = 0.99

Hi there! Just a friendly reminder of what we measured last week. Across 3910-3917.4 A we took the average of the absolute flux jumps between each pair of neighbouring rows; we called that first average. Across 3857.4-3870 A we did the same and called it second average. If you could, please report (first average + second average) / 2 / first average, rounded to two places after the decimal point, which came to 1.17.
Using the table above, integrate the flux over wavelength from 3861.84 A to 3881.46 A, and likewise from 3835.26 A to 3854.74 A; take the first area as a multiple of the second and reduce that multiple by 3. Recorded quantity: -1.83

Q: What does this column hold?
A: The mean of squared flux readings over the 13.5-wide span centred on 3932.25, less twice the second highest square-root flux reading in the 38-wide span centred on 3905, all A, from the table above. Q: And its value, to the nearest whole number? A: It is 111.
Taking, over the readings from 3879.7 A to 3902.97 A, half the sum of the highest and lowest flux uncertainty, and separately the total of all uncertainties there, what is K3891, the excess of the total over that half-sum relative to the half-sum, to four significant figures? 24.84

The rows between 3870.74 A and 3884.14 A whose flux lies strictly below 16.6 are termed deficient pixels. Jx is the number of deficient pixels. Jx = 1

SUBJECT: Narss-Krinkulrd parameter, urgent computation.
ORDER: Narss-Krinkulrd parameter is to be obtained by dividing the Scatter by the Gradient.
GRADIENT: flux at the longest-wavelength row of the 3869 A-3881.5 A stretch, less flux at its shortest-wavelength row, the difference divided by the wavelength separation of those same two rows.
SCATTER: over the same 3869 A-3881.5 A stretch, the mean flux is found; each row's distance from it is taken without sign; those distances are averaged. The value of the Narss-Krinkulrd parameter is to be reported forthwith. -84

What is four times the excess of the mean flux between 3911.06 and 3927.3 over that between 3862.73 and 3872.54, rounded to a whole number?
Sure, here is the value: -9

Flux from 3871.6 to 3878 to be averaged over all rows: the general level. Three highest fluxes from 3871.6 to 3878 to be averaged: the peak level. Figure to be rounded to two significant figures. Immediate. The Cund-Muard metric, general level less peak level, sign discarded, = 1.1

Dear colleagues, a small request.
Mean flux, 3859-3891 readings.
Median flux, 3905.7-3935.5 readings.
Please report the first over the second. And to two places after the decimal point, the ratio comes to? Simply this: 1.01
